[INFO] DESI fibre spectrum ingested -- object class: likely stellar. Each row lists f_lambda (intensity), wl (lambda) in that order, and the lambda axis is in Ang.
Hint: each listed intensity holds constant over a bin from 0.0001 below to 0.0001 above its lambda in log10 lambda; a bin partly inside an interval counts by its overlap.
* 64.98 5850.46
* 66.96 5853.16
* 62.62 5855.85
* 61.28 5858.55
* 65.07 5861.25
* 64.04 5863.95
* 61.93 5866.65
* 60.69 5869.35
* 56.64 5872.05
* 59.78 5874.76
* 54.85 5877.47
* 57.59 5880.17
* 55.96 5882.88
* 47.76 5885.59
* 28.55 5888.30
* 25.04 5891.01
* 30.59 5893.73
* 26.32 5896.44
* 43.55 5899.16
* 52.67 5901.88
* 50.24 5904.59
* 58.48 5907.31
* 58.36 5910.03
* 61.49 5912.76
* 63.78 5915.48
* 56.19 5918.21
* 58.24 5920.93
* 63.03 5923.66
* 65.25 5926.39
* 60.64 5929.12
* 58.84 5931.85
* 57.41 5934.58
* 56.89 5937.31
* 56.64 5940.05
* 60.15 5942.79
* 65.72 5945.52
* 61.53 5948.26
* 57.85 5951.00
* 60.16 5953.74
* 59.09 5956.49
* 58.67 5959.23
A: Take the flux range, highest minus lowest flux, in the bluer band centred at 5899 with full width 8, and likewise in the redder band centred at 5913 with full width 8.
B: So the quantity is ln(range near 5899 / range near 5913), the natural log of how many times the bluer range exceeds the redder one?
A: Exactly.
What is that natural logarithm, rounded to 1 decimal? 1.6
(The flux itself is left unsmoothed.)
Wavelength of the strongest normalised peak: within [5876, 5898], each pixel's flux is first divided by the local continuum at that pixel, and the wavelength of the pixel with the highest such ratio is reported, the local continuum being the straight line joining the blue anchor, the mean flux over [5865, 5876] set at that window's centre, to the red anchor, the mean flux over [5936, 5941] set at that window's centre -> 5880.17 Ang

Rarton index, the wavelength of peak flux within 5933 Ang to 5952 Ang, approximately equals 5945.52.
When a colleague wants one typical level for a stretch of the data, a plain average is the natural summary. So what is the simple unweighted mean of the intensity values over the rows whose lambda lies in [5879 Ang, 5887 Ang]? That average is 54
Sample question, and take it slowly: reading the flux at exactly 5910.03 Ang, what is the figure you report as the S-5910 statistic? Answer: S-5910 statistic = 58.36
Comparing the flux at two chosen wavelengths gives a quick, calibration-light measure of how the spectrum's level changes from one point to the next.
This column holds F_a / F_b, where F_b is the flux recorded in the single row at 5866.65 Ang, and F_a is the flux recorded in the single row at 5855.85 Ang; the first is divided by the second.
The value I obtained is 1.01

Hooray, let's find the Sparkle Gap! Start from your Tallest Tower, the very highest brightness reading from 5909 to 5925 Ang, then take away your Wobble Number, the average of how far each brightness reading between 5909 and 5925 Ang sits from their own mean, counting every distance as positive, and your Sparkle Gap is 61.2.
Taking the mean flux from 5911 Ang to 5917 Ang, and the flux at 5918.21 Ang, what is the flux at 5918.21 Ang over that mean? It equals 0.90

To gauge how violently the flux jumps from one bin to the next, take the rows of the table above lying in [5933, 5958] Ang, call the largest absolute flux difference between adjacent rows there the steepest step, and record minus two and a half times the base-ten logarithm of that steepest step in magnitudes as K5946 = -1.86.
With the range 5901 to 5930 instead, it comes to -2.29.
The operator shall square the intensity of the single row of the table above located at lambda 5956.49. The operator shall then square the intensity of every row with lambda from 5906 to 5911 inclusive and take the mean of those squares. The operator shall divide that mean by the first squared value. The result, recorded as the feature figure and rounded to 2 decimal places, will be 0.98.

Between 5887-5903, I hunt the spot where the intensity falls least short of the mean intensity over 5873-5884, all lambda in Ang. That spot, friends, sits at 5901.88 Ang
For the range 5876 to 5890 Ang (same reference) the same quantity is 5880.17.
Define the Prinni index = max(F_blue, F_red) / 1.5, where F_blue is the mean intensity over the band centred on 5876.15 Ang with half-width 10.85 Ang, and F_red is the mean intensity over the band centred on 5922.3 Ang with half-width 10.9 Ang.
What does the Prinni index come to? 40.62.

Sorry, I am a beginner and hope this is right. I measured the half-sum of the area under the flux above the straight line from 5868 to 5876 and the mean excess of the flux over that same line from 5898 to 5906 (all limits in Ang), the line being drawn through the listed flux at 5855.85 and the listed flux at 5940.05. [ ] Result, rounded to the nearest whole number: -15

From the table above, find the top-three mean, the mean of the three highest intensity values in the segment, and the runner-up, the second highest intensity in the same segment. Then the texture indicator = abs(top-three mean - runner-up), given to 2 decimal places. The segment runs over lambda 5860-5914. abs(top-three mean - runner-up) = 0.36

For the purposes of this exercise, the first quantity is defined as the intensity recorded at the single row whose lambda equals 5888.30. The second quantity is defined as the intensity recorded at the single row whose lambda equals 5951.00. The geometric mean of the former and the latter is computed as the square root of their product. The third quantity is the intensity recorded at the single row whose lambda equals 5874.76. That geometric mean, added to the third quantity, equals 100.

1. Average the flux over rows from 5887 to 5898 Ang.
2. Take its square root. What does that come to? 5.3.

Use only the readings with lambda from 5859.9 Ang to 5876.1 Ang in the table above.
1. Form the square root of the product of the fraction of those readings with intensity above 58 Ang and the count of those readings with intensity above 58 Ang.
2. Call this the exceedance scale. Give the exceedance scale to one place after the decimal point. 2.0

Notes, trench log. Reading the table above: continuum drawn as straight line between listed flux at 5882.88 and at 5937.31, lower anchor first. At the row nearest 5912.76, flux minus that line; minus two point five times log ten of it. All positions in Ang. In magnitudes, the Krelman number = -1.75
